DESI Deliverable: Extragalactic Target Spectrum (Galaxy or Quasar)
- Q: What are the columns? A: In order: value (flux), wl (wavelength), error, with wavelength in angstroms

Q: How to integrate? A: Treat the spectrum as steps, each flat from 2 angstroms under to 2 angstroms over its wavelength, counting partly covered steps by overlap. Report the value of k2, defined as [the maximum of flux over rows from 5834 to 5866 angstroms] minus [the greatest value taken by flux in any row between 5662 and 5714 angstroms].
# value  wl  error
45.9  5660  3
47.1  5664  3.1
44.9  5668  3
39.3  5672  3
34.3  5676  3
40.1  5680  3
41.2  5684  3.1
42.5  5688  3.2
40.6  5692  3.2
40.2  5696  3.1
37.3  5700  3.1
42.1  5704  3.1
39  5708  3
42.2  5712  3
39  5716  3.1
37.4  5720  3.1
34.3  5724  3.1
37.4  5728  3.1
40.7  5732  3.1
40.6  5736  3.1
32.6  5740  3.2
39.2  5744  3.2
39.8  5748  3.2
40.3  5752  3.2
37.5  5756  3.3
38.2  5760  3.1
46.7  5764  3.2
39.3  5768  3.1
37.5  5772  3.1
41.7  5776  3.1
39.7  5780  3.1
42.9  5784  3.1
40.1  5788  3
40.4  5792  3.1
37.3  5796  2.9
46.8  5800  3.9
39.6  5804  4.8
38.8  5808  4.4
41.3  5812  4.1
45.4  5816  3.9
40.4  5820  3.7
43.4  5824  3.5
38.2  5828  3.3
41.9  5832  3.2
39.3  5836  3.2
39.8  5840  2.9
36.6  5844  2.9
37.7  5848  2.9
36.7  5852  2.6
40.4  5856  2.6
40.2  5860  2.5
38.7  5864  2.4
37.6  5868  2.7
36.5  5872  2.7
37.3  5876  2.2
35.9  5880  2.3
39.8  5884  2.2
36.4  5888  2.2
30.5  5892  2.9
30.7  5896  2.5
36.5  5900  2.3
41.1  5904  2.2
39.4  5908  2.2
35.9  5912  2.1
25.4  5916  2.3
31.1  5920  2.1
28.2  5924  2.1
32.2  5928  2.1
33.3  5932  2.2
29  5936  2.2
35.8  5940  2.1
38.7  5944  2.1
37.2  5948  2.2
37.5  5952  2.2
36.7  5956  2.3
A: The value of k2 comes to -6.7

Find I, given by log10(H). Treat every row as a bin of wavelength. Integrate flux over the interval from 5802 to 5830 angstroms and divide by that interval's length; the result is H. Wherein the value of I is 1.61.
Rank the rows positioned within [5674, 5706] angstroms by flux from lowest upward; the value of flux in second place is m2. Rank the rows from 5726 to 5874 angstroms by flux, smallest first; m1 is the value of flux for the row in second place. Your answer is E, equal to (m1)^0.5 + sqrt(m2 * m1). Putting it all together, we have 42.9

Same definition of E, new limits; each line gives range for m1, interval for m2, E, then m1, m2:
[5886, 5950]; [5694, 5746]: 36.4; 28.2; 34.3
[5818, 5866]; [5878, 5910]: 39.6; 36.7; 30.7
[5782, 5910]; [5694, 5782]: 38.0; 30.7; 34.3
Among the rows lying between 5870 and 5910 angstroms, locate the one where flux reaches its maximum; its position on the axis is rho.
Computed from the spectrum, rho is 5904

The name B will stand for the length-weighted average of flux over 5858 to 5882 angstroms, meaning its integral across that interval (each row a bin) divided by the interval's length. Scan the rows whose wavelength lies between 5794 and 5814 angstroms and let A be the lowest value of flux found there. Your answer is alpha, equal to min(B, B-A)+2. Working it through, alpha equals 2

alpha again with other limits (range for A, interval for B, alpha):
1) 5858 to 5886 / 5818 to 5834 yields 7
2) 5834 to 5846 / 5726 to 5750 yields 4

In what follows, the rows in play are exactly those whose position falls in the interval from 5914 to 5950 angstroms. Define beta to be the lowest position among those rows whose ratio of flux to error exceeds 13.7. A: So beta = 5920 angstroms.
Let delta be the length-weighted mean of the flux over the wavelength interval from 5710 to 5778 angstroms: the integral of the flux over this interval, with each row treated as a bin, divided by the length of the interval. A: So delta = 39.1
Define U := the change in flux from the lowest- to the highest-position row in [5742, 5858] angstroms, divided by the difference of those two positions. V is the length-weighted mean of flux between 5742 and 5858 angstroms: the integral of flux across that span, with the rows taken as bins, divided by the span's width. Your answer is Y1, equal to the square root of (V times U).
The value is 0.7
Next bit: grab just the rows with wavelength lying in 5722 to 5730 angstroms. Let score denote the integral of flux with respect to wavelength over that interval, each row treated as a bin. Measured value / 287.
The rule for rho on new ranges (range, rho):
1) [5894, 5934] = 5904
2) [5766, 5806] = 5800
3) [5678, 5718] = 5688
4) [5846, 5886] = 5856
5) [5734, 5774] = 5764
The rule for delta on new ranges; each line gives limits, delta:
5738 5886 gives 39.6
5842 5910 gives 37.2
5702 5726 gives 39.0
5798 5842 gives 41.4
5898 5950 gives 34.1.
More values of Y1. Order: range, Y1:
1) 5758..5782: 1.7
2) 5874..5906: 2.2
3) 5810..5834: 1.1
